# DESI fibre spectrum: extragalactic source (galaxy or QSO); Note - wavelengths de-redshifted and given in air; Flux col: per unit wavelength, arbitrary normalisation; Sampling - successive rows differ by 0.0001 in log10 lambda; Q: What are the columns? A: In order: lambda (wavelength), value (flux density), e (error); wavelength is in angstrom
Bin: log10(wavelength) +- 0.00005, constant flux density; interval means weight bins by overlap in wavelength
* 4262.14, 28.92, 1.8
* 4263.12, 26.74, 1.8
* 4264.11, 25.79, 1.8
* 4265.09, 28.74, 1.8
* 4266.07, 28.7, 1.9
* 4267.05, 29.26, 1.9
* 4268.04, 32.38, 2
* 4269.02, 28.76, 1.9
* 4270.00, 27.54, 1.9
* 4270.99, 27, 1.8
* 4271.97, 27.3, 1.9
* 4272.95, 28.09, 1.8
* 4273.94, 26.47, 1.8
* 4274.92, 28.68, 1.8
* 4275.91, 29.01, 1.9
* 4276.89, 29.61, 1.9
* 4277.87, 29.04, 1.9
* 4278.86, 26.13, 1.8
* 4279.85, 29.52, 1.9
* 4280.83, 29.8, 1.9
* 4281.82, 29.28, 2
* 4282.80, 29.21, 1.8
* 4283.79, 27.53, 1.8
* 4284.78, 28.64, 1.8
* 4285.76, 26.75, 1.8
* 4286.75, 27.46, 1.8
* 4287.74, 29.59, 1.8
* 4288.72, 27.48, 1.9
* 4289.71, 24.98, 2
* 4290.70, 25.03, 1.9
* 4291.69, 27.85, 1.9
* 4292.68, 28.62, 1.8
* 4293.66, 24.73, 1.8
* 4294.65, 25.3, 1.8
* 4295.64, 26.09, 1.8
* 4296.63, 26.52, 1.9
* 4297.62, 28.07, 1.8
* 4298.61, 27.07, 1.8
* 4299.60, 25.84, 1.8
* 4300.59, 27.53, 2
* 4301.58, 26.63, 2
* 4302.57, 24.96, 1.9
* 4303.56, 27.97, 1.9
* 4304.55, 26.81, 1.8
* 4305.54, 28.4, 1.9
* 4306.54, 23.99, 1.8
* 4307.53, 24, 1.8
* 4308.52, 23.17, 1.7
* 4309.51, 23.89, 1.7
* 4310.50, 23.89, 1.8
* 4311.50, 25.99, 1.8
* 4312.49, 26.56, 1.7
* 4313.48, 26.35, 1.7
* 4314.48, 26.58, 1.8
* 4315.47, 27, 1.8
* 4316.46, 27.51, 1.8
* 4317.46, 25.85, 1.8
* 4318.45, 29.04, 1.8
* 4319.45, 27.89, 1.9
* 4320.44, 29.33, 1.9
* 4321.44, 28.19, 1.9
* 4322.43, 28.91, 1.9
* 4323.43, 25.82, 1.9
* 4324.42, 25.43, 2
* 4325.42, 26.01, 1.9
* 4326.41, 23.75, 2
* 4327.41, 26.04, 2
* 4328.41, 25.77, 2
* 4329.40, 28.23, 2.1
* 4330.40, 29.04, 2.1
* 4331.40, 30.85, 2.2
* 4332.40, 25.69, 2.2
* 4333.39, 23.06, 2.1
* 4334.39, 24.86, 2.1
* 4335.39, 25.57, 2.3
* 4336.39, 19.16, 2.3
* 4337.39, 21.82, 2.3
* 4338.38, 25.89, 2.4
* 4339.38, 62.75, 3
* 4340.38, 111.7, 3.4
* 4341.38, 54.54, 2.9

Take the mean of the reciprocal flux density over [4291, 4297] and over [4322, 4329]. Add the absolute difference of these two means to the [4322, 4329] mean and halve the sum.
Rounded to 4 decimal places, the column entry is 0.0197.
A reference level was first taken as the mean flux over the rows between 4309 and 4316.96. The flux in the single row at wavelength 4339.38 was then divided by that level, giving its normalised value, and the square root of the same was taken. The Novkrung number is 1.55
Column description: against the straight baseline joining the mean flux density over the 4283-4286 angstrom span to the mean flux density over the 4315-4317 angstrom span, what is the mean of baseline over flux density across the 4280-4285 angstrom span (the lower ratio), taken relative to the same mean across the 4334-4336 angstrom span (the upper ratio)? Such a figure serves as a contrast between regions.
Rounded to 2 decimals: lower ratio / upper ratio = 0.89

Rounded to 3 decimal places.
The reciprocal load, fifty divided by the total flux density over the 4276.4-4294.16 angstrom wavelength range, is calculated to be 0.100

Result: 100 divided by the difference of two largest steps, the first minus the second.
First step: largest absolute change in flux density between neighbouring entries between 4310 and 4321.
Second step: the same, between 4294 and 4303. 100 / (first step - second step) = 67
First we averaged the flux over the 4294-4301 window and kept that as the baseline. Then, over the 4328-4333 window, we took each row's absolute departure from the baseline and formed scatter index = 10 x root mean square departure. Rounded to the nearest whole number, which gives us 24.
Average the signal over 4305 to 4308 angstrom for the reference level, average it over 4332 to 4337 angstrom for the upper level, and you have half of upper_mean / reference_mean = 0.46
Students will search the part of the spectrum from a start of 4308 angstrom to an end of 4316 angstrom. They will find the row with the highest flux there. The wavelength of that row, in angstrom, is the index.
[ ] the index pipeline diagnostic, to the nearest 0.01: 4315.47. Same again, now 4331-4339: 4331.40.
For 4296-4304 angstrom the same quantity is 4297.62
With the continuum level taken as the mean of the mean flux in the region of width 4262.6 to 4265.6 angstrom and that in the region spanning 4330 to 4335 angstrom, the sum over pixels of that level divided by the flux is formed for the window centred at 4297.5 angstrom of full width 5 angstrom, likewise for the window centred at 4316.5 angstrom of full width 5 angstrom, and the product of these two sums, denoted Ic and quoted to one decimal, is 24.9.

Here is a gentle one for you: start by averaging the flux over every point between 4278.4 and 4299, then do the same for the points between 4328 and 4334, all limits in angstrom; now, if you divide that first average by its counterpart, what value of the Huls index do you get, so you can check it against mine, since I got 1.01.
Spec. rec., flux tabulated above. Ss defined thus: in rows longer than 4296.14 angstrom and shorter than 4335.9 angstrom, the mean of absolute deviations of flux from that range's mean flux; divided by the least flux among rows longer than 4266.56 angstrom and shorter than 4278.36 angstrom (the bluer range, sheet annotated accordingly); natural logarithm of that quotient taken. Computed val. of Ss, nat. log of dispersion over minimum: -2.9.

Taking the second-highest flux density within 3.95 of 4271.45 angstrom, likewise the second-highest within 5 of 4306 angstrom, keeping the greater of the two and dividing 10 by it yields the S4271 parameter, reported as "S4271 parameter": 0.348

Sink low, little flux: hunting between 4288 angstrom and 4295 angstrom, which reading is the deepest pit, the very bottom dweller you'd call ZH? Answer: 24.73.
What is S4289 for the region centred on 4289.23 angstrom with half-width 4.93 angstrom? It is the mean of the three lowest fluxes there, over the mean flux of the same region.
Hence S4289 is 0.92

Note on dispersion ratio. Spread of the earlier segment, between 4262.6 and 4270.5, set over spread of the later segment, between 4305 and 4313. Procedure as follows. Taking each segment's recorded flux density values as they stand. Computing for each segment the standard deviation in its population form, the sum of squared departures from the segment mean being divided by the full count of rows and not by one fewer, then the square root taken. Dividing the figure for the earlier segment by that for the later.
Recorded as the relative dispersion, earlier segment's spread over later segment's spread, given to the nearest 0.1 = 1.1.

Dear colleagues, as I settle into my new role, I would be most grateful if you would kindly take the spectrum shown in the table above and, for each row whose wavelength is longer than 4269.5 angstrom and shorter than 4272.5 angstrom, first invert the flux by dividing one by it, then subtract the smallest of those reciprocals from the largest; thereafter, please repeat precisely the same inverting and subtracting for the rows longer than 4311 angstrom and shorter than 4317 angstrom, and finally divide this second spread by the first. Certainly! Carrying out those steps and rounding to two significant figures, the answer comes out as 2.9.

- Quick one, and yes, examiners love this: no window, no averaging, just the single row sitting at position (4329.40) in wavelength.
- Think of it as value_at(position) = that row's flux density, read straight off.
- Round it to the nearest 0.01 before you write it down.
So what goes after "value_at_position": 28.23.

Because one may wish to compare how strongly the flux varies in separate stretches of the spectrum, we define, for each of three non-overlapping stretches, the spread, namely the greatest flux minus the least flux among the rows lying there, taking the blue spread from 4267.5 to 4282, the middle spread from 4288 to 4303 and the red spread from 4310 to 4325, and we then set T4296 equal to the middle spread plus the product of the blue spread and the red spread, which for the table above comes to 38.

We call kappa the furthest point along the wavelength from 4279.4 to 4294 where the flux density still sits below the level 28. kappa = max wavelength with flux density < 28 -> 4293.66 angstrom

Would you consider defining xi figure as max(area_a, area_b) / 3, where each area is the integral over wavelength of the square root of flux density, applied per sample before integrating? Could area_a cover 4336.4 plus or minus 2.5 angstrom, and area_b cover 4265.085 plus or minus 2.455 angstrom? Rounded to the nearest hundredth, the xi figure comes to 8.63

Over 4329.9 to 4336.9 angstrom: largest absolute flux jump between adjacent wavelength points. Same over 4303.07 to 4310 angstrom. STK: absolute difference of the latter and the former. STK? 2.0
